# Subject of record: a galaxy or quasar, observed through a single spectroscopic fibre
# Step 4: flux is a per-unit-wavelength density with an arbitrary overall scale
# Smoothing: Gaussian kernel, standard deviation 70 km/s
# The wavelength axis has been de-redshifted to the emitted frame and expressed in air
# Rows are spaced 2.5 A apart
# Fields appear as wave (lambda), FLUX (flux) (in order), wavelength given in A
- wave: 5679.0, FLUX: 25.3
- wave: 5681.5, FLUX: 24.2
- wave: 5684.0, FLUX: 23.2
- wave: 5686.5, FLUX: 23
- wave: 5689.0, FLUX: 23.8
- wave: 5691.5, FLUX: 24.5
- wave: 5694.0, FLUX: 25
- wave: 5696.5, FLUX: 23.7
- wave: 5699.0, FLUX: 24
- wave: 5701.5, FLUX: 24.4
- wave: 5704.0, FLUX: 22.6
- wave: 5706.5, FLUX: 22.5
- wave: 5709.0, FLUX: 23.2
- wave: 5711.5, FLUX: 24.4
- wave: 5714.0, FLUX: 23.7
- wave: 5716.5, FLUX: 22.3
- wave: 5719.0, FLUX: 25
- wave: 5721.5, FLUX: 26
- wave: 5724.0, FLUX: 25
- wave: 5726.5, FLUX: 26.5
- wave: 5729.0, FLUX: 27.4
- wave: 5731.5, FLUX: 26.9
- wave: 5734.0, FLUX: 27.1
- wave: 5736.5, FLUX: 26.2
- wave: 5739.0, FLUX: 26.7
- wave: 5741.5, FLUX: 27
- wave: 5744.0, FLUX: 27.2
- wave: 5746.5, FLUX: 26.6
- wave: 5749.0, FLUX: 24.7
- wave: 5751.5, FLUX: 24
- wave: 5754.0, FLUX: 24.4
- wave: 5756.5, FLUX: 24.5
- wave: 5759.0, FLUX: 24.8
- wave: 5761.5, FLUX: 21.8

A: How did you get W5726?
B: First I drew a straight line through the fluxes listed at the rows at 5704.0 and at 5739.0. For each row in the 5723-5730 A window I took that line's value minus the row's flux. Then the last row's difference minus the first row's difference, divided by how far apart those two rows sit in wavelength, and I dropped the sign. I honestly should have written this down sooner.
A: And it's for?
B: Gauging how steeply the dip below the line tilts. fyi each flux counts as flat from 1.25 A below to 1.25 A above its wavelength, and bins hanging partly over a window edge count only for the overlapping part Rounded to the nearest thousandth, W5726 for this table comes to 0.363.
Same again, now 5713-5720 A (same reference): 0.143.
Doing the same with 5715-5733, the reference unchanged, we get 0.190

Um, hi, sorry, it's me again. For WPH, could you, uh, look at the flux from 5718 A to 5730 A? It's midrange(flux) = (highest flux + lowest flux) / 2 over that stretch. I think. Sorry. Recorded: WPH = 26.2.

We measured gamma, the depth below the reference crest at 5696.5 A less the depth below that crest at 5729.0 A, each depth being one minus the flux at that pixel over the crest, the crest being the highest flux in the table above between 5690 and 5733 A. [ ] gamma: 0.135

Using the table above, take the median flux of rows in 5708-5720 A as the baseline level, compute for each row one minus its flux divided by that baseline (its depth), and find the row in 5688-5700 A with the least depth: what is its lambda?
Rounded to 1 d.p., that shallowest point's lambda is 5694.0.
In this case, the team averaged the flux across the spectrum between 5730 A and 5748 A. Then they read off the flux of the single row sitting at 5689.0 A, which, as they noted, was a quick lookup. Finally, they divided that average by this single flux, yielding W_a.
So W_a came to 1.13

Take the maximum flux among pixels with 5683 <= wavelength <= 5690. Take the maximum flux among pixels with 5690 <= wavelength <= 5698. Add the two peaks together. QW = 49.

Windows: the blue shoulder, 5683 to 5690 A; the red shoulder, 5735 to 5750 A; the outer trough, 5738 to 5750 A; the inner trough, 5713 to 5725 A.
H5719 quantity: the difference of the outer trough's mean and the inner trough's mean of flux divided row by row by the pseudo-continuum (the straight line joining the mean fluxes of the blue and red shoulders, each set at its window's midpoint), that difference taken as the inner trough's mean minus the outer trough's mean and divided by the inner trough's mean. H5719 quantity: -0.028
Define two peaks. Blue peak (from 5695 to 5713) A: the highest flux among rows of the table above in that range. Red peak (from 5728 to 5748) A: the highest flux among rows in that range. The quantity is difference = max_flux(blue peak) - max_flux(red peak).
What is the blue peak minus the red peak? -3.0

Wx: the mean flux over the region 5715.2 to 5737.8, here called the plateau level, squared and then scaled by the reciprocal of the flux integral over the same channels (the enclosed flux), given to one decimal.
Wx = 1.1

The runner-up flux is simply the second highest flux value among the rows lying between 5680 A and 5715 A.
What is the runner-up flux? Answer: 24.5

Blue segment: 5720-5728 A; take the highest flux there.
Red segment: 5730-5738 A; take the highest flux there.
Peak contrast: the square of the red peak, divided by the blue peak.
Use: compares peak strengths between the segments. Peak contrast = 27.7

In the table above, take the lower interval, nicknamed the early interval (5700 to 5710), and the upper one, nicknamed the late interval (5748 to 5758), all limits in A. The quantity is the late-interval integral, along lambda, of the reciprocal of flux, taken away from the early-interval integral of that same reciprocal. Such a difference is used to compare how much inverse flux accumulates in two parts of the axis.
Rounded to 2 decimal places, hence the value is 0.02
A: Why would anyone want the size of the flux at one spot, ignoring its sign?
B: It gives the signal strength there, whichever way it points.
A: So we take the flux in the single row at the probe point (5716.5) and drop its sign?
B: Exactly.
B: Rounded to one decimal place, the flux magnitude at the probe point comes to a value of 22.3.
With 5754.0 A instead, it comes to 24.4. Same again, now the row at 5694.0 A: 25.0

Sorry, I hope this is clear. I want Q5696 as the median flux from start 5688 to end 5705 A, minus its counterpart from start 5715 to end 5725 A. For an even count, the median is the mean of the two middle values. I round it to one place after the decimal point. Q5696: -1.0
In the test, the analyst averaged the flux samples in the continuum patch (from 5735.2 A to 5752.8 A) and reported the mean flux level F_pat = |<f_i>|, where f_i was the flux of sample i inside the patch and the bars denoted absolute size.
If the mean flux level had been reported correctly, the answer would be 26.1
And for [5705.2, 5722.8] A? 23.9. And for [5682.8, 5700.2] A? 23.9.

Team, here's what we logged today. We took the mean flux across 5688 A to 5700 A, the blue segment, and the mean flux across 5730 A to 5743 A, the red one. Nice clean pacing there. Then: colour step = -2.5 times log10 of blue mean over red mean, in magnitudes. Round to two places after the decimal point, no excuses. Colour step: 0.11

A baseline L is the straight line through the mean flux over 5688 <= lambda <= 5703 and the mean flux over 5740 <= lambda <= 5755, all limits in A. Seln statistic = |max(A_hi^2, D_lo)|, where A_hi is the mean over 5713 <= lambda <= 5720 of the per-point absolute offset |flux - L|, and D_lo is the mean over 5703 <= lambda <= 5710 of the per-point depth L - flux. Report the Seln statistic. 1.8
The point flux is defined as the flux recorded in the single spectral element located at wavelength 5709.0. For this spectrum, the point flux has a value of 23.2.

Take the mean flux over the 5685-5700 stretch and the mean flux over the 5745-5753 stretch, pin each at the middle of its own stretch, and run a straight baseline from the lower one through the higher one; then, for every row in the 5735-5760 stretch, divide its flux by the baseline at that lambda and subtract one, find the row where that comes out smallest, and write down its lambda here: 5751.5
